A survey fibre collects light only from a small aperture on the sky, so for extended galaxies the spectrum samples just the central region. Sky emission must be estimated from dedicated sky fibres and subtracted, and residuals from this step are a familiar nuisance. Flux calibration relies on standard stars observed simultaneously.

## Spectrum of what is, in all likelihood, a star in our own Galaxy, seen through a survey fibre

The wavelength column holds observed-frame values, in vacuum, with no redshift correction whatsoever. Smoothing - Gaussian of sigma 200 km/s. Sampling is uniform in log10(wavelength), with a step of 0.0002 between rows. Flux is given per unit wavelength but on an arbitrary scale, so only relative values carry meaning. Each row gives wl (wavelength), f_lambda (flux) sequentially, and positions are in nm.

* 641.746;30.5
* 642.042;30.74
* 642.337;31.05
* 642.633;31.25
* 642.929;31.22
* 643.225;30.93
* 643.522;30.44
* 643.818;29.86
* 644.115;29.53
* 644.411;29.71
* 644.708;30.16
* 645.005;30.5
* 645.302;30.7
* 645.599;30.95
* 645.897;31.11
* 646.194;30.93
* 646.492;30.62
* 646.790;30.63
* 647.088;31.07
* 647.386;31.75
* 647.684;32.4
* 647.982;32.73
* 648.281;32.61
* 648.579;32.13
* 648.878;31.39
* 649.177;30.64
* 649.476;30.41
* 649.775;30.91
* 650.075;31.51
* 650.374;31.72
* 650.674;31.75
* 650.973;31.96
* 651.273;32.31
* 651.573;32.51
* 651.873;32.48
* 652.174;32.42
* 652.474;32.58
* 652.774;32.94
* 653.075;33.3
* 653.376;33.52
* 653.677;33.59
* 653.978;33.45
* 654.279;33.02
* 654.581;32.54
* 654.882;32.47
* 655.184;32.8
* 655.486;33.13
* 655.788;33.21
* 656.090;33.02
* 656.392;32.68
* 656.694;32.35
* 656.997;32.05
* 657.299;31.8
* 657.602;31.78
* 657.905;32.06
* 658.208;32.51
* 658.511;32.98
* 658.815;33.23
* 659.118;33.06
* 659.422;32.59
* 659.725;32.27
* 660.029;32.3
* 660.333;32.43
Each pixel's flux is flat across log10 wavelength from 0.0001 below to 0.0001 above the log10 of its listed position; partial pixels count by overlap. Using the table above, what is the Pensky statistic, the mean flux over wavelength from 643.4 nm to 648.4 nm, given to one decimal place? 30.9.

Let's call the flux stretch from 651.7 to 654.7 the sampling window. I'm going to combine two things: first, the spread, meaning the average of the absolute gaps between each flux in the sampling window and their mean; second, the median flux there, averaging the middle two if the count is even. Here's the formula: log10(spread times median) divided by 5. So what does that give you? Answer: 0.222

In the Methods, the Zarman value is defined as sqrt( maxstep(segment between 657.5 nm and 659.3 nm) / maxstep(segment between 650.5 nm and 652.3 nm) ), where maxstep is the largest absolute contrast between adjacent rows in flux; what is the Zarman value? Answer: 1.16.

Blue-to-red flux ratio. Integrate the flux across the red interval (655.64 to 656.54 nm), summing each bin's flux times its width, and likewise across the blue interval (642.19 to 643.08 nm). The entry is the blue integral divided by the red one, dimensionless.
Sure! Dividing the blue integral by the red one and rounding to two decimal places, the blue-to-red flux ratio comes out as 0.93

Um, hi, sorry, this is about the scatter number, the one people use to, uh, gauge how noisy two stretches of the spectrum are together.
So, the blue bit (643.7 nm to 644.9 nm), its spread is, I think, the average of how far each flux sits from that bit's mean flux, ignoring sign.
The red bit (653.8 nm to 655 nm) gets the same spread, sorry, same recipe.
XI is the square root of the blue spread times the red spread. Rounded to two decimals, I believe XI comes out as 0.27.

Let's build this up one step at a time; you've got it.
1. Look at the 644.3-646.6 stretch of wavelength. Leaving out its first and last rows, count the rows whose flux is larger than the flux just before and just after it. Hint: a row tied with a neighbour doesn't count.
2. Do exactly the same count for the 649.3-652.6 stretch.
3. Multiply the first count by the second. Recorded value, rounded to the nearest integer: 1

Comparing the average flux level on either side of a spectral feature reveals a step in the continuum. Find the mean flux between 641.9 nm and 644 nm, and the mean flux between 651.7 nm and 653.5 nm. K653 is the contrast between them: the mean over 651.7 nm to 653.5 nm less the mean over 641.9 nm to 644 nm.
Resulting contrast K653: 2.09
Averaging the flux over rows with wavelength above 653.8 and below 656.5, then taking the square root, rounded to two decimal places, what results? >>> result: 5.74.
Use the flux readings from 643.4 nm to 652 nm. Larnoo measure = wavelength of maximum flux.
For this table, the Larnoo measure 647.982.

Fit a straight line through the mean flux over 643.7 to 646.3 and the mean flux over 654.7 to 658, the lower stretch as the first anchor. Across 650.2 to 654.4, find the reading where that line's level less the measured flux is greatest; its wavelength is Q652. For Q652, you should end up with 650.674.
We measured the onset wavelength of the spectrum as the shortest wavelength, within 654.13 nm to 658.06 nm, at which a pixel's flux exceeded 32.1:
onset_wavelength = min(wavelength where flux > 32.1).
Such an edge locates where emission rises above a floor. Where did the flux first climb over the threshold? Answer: 654.279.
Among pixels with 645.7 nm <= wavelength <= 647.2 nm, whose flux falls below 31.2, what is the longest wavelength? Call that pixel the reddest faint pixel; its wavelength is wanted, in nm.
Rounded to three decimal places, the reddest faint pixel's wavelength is 647.088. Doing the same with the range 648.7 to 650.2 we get 649.775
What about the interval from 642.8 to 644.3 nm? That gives 644.115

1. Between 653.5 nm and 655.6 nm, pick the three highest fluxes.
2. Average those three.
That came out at 33.4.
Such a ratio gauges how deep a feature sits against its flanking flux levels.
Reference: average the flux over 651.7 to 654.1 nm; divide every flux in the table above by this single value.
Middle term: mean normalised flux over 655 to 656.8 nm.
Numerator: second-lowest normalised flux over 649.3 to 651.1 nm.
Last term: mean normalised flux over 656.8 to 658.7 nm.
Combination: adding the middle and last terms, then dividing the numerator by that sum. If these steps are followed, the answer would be 0.475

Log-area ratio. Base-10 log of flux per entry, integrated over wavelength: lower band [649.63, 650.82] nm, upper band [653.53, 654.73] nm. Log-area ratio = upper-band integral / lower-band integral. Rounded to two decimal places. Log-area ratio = 1.02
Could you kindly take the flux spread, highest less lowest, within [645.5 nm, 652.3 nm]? 2.3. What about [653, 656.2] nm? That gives 1.1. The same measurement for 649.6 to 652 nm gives 1.6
